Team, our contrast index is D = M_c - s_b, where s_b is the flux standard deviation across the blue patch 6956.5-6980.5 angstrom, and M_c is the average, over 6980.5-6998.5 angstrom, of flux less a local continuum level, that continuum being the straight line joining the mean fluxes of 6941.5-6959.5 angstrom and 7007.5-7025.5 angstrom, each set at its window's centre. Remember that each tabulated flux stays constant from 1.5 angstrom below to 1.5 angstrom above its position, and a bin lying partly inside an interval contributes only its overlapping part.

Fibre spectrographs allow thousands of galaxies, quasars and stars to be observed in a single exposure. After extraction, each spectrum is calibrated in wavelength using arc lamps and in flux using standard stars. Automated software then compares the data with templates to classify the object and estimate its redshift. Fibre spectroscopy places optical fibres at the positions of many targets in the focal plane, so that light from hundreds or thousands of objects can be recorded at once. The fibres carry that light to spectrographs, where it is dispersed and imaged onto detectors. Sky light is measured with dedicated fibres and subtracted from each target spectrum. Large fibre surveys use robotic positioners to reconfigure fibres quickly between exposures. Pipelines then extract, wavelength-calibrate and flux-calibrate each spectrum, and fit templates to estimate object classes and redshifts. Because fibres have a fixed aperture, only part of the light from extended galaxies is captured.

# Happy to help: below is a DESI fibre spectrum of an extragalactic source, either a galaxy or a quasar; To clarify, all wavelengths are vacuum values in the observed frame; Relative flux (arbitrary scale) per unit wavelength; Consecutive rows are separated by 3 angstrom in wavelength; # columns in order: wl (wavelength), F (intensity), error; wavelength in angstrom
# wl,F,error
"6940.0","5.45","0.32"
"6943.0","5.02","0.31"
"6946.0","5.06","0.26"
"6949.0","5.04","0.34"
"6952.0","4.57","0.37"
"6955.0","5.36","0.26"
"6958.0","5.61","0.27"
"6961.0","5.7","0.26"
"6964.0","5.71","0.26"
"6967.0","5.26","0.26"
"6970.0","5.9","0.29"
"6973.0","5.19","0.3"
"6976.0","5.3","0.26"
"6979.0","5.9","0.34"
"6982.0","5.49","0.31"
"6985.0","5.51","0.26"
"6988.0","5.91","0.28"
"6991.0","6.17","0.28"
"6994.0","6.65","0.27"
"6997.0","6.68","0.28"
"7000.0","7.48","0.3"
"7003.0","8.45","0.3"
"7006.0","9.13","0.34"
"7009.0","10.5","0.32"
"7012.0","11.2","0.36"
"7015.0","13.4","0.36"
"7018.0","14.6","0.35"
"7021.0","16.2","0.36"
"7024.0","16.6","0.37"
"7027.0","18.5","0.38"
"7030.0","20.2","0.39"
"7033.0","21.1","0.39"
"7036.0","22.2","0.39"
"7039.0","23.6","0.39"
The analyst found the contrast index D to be -4.4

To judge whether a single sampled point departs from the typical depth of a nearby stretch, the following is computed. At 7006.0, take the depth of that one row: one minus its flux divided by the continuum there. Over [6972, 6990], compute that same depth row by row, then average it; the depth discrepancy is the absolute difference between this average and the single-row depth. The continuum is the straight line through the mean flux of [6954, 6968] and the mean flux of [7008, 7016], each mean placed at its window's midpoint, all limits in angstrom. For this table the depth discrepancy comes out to 0.13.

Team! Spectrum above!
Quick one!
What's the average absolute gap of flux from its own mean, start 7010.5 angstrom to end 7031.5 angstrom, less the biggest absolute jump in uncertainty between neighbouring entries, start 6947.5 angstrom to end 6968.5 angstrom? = 2.2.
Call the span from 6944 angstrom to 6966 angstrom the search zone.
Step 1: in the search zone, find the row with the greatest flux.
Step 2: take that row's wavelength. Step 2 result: 6964.0 angstrom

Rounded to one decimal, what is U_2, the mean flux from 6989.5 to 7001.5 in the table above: 6.7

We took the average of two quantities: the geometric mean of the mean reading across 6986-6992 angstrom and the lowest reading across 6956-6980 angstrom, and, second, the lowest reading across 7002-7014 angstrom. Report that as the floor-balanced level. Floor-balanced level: 7.0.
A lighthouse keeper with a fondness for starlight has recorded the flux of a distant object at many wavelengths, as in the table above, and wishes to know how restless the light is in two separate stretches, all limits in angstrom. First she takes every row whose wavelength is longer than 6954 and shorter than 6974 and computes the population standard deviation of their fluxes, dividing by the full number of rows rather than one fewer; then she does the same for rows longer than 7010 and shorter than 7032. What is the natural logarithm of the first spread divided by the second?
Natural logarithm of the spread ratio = -2.4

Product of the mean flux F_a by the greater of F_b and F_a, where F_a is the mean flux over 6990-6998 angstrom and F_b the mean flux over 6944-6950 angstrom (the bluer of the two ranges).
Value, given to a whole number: 42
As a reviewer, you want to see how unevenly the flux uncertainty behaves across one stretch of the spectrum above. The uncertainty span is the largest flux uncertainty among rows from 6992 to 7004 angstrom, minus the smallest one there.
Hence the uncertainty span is 0.030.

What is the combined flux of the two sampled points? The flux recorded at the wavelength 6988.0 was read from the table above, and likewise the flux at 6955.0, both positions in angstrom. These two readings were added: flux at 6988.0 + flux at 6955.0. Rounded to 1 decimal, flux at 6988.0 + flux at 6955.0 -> 11.3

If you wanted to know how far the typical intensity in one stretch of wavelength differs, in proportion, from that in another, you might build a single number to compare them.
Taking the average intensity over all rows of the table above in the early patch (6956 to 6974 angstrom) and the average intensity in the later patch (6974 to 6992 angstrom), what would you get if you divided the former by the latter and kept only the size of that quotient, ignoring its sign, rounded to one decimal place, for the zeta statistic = 1.0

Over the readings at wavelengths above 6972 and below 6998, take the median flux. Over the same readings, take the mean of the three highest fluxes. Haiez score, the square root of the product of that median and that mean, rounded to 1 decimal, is 6.2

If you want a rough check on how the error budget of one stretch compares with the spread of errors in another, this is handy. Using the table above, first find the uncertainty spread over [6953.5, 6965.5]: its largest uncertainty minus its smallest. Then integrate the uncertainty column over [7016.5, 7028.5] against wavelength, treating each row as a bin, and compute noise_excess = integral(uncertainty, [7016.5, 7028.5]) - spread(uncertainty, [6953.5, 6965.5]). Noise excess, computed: 4.4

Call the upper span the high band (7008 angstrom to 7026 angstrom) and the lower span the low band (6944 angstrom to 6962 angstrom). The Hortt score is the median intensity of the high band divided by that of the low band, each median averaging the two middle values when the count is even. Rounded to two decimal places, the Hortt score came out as 2.69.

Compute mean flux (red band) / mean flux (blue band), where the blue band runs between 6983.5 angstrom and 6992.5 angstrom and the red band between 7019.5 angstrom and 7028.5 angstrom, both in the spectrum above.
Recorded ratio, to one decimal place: 2.9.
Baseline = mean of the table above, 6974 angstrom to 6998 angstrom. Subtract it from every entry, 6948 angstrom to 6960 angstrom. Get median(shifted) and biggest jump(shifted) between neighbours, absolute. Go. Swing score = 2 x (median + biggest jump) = 0.1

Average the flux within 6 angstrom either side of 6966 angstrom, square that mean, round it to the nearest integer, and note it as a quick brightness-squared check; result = 32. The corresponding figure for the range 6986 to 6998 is 40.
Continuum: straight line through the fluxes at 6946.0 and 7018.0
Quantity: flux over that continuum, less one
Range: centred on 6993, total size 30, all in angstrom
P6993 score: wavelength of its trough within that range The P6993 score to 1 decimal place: 6985.0 angstrom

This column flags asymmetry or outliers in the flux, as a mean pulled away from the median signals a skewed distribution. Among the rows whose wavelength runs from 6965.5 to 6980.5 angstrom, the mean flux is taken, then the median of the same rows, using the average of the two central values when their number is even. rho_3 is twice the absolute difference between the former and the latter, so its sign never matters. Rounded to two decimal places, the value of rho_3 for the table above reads 0.42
